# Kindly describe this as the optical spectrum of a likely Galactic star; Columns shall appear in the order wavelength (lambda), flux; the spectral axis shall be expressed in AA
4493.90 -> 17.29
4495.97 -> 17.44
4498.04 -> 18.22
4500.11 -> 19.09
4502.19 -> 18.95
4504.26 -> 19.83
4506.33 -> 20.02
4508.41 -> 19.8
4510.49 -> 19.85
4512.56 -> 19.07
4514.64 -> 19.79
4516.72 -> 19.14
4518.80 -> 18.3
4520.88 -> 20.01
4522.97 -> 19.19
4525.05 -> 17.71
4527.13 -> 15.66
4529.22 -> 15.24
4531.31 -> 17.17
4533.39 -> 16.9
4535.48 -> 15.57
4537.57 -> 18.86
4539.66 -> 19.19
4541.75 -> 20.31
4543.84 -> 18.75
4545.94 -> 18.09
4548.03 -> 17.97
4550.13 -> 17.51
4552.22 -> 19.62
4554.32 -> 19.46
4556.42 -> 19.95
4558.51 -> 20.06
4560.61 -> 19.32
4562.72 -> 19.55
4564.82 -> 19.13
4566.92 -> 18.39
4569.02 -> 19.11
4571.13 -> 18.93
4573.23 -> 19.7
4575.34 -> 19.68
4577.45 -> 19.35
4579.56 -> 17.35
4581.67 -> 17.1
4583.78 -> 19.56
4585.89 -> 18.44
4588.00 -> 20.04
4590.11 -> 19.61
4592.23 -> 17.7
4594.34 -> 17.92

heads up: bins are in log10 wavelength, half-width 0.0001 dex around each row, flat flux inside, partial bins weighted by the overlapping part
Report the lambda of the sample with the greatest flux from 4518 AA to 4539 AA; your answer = 4520.88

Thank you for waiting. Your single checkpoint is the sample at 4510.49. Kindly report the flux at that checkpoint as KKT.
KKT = 19.85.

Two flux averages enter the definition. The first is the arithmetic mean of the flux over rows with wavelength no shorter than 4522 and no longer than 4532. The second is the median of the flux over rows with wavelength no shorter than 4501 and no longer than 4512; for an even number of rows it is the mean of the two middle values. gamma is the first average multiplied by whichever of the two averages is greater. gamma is 337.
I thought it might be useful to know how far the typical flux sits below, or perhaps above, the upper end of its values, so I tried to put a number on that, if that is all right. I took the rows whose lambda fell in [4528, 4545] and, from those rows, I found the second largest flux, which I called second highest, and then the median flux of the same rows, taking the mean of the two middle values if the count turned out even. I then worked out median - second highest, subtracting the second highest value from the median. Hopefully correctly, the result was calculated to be -1.23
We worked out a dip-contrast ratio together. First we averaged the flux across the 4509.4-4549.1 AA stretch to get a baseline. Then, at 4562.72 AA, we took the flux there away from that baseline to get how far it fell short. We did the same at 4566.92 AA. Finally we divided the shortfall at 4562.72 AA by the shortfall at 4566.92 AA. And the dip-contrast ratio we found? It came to 9.3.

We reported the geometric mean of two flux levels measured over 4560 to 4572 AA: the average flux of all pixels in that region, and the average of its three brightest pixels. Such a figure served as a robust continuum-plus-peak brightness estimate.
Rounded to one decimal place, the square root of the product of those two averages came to 19.2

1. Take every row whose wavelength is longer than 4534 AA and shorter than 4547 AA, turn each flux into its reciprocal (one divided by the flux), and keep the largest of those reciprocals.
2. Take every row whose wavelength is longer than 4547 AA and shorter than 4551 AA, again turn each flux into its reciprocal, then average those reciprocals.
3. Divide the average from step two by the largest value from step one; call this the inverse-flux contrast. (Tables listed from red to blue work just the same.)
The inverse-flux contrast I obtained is 0.88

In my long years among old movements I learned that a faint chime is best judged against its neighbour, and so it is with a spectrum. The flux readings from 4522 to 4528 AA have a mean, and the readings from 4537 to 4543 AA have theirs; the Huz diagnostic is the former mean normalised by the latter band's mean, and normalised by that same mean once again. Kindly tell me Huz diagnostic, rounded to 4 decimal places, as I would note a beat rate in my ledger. 0.0463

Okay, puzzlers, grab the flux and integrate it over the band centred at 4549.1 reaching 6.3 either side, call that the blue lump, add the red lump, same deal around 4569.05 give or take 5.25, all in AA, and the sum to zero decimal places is 434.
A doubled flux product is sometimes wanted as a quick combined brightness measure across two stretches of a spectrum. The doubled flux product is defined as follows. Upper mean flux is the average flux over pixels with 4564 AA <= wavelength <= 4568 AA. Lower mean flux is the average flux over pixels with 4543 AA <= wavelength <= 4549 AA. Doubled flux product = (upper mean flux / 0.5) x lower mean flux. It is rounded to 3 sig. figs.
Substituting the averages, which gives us 685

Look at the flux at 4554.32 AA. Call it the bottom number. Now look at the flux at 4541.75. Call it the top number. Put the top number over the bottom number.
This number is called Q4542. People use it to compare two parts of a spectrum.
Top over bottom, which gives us 1.04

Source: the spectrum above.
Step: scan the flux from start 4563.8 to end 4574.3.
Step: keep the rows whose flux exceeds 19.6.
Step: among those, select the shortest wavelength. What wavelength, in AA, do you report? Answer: 4573.23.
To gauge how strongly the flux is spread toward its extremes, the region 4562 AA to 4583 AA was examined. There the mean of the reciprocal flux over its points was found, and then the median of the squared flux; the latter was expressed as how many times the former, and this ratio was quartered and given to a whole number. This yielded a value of 1717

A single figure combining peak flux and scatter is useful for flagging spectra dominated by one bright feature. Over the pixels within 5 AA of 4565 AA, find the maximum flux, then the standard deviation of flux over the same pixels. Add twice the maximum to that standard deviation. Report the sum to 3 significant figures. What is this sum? 39.5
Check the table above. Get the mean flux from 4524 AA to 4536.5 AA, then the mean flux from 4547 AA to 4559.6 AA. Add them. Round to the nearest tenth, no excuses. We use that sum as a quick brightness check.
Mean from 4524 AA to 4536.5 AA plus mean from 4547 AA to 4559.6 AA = 35.5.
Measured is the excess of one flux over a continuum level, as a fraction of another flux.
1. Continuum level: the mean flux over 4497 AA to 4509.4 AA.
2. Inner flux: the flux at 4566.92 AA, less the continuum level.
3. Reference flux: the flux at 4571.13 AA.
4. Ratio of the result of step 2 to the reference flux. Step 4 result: -0.049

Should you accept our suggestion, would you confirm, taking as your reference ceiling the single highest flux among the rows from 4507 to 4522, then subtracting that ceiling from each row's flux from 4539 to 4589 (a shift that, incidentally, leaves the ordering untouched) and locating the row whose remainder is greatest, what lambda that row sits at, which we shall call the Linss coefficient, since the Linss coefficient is 4541.75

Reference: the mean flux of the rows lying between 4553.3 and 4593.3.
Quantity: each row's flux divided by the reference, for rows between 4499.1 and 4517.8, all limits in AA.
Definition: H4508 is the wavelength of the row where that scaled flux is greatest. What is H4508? 4506.33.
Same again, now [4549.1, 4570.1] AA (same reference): 4558.51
